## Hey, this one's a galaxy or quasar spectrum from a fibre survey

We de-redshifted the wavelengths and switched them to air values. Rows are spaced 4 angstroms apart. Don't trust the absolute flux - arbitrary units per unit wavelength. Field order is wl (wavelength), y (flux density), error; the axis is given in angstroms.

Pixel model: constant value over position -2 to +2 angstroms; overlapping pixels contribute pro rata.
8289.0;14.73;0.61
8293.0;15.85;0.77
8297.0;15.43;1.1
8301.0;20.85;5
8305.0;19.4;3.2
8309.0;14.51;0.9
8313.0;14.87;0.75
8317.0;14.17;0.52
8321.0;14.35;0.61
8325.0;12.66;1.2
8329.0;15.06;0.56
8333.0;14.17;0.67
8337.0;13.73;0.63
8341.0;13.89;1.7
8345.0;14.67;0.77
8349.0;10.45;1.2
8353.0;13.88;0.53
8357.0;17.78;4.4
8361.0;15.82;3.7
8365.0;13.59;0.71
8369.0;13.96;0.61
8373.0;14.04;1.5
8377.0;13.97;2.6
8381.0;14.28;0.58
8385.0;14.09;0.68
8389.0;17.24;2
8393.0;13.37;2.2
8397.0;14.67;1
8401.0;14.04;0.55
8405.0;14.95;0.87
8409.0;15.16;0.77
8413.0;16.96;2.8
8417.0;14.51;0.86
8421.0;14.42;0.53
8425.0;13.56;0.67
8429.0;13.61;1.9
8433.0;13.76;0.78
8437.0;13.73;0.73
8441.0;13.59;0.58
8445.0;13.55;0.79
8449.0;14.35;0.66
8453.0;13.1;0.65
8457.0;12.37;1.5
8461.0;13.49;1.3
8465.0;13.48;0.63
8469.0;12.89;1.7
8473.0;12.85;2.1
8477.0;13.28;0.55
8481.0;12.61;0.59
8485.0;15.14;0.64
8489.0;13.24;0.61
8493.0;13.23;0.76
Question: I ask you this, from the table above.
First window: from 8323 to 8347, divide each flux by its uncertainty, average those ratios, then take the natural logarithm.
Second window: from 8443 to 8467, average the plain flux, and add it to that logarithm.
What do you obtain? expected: 16.3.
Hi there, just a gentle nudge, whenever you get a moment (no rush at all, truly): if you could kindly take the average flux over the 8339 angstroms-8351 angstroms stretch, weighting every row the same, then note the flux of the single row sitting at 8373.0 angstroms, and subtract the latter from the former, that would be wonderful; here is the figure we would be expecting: -1.0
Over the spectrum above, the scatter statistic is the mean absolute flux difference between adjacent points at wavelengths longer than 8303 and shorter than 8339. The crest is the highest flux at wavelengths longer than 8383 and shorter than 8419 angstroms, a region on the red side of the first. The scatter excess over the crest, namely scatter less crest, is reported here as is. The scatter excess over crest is -15.8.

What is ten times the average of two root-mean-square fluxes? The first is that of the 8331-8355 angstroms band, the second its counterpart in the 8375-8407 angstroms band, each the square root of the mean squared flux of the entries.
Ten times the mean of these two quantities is 141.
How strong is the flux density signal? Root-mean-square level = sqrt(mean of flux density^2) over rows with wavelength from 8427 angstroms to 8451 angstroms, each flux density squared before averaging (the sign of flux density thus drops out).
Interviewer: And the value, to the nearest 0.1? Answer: 13.8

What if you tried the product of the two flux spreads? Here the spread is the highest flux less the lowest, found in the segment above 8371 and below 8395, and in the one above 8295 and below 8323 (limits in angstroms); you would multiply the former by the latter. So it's 26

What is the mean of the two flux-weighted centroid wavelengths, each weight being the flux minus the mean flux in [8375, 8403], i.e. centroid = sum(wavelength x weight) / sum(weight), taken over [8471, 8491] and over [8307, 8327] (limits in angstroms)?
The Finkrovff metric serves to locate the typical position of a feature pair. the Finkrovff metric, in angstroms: 8402.1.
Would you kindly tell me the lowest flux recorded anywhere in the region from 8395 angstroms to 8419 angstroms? 14.04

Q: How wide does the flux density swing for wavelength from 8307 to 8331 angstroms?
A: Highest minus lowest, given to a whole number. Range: 2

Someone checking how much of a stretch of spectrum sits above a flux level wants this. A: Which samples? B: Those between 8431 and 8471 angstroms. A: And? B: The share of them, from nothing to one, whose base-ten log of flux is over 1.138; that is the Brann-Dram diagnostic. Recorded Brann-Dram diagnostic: 0.20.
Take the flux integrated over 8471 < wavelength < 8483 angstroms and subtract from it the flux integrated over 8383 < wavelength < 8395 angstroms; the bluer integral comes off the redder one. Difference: -24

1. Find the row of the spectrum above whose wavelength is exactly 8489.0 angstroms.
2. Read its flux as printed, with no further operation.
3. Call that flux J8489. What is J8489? 13.24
